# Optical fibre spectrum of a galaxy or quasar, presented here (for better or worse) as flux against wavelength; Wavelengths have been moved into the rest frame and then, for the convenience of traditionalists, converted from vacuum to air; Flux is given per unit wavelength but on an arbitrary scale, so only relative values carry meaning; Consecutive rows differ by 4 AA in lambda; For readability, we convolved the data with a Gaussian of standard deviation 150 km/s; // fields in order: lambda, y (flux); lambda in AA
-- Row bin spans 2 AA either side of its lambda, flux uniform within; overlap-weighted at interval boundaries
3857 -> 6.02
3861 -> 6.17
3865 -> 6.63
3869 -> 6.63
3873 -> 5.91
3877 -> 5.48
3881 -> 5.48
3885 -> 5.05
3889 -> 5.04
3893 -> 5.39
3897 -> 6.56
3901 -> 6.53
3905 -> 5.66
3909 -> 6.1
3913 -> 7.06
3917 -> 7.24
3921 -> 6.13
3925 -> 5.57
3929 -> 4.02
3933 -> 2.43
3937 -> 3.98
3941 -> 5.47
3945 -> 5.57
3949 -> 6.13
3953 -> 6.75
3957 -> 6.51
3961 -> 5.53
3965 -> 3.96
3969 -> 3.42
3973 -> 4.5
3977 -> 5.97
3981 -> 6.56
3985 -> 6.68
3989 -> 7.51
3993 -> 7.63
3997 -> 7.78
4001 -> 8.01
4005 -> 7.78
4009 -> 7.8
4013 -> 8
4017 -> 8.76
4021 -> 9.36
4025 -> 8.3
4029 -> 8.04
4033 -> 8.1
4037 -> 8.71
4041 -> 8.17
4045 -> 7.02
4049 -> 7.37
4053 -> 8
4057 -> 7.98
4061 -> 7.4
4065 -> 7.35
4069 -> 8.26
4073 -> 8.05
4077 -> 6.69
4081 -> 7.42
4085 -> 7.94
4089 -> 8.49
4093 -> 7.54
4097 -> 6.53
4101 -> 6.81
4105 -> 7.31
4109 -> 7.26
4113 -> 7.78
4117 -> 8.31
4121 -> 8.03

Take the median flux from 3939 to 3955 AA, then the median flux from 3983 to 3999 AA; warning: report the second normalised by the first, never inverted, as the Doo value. 1.29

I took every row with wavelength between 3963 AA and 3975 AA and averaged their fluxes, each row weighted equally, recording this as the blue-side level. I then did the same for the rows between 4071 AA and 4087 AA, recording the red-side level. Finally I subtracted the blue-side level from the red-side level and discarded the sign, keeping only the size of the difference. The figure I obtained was 3.6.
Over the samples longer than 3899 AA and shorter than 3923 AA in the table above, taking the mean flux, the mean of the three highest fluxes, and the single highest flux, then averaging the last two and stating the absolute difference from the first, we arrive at 0.64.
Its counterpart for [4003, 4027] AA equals 0.75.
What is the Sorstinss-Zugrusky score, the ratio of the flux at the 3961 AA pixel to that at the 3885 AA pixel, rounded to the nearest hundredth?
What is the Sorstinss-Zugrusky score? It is 1.10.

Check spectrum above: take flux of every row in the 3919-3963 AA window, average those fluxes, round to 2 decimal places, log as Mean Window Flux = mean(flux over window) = 5.28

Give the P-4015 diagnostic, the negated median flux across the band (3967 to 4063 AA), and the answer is -7.8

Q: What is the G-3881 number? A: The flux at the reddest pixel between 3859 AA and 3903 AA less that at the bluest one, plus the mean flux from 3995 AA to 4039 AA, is 8.6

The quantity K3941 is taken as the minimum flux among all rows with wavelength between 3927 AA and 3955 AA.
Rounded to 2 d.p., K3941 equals 2.43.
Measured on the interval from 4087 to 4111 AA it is 6.53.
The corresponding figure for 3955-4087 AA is 3.42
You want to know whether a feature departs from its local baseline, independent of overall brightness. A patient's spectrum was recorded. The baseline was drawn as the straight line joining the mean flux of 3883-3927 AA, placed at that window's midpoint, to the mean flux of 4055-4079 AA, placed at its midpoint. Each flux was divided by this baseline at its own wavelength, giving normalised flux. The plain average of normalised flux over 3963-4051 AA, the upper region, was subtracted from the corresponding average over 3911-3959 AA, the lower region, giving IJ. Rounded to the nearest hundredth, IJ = -0.14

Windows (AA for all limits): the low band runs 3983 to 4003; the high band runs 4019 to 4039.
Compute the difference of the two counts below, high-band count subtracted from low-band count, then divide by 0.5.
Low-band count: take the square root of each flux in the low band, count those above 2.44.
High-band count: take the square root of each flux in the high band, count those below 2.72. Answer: 10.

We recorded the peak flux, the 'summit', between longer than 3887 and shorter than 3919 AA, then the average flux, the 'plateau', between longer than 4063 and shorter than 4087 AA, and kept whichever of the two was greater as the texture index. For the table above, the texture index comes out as 7.6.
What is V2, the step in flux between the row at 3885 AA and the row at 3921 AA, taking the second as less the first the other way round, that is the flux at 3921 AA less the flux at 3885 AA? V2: 1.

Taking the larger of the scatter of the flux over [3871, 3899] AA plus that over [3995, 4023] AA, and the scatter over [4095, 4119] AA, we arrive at 1.1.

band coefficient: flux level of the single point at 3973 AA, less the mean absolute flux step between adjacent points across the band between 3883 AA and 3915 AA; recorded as 4.0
